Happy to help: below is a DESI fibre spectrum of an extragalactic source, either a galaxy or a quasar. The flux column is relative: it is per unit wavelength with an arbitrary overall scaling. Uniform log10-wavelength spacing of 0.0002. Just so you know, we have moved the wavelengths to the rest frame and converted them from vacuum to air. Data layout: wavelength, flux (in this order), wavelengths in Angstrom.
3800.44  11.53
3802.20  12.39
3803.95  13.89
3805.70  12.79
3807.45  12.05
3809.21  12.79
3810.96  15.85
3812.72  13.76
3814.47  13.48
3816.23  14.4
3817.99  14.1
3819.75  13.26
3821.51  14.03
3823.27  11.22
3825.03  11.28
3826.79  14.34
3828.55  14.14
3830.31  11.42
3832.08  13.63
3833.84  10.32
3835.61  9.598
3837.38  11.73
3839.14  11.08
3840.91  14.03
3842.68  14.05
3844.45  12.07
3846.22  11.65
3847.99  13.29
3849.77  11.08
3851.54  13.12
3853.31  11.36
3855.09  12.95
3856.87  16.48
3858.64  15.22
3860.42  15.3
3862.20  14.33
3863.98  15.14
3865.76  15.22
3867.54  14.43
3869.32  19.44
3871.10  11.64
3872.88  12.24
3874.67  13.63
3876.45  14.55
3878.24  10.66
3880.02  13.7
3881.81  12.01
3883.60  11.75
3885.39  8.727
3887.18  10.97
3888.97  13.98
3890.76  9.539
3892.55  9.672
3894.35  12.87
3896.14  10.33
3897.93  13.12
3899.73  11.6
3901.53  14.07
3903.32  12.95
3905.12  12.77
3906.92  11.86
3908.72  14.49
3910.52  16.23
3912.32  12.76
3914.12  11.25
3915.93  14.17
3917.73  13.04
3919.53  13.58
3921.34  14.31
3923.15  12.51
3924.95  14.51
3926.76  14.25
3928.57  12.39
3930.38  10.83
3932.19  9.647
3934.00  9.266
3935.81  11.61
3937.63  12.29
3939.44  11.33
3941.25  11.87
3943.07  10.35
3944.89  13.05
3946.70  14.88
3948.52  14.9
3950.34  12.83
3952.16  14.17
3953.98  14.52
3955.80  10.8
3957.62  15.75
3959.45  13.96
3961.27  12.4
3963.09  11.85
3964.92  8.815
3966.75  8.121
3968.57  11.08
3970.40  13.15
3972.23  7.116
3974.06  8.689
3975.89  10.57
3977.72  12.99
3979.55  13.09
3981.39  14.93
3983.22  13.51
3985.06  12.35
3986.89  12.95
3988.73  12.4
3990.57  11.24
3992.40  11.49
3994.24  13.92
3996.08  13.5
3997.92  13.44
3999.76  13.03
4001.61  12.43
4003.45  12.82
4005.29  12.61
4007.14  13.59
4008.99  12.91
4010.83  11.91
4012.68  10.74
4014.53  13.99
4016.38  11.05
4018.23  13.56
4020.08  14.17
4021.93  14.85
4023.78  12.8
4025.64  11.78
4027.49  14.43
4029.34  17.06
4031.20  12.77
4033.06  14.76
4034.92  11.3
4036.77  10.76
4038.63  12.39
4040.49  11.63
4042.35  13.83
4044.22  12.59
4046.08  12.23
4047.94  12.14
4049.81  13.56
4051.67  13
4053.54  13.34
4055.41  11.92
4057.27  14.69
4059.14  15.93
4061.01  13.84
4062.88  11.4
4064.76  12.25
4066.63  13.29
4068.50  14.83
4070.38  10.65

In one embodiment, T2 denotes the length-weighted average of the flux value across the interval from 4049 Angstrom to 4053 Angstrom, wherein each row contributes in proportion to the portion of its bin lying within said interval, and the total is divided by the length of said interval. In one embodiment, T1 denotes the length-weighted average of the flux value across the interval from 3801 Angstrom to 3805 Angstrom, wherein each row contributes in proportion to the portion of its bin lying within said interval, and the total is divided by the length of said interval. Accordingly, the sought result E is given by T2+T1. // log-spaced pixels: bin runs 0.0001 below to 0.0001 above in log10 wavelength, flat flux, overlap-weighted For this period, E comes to 26.3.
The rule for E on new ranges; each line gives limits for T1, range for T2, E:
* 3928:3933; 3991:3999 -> 23.9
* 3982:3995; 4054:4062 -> 26.6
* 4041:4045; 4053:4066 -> 26.4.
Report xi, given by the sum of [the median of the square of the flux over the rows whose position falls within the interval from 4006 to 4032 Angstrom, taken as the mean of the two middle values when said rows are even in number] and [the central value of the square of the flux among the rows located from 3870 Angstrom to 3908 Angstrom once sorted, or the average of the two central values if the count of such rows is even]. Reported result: 320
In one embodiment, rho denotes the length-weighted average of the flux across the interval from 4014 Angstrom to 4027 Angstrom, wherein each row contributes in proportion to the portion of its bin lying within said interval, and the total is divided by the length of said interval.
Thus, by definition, 13.2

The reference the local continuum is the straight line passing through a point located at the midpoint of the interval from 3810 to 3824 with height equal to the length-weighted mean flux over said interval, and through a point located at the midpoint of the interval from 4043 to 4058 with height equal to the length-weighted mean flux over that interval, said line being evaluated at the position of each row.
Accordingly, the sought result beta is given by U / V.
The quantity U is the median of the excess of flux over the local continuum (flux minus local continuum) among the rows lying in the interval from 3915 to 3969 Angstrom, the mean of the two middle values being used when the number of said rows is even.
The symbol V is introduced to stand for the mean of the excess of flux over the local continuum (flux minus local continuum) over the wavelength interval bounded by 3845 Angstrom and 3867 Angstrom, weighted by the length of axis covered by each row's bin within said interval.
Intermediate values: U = -0.9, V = 0.11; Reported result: -8.0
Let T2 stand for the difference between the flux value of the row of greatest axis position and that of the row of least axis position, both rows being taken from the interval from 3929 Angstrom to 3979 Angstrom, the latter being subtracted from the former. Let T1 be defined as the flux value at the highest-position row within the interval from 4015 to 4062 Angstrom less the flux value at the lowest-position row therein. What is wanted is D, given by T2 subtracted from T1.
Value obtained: 0.6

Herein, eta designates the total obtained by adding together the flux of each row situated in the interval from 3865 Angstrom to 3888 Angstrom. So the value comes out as 169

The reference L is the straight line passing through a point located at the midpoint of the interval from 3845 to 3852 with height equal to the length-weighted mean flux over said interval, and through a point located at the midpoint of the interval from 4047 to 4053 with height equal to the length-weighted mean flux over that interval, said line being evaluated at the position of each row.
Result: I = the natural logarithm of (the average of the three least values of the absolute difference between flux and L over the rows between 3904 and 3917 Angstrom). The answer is -0.9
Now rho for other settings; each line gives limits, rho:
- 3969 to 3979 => 10.6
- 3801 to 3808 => 12.8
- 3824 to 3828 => 12.9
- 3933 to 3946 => 11.4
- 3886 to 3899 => 11.4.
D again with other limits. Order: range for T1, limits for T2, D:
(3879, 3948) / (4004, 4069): -1.0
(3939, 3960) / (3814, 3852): 3.0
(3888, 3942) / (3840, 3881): -1.8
